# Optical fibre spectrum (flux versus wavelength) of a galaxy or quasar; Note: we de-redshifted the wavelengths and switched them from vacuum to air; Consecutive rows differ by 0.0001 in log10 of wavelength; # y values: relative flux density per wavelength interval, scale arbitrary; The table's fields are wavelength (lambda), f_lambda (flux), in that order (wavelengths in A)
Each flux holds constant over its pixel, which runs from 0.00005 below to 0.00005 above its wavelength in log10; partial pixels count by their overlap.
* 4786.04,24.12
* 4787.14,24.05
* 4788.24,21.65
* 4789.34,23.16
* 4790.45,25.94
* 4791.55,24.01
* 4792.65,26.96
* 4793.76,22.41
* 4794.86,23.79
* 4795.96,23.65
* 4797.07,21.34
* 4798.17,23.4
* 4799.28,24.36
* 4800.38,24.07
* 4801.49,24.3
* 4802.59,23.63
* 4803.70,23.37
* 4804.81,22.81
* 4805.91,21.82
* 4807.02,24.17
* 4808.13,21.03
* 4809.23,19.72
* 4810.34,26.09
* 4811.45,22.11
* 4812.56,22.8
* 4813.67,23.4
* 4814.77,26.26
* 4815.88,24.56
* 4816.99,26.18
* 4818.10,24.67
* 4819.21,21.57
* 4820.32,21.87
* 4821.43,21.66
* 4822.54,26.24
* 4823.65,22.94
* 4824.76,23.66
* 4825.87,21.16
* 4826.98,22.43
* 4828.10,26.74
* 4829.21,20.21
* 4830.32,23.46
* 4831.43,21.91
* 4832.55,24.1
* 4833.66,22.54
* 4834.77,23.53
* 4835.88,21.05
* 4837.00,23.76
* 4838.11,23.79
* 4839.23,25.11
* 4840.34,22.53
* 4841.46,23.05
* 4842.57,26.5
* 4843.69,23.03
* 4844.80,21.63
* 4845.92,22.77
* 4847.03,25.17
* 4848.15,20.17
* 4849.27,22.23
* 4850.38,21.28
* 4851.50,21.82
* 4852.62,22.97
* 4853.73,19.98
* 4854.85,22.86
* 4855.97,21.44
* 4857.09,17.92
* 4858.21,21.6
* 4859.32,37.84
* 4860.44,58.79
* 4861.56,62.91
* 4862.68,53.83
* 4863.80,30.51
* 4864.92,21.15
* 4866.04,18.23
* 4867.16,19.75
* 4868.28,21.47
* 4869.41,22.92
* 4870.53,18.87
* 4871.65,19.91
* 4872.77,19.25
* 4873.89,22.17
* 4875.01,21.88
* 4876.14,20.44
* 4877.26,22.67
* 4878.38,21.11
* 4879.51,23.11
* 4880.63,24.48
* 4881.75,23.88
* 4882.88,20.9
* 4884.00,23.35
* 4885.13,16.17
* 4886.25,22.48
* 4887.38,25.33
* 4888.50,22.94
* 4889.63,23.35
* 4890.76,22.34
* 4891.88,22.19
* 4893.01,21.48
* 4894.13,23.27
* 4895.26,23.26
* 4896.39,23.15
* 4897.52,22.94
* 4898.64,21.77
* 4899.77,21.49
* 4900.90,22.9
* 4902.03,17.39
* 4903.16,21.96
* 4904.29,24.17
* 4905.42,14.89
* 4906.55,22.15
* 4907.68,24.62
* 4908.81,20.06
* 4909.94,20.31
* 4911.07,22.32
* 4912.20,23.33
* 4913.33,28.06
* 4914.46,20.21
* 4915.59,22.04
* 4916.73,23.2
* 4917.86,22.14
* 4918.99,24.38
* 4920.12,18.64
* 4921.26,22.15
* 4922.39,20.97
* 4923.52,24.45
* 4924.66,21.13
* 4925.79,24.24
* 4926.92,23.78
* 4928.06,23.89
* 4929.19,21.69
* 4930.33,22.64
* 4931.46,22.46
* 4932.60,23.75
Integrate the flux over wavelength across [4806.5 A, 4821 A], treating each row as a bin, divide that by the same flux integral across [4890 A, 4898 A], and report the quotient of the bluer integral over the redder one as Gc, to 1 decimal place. 1.9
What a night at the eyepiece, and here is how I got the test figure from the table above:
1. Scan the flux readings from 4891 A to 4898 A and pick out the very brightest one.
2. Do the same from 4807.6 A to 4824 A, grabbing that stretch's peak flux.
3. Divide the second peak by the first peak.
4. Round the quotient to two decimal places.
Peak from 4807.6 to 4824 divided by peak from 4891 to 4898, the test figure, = 1.13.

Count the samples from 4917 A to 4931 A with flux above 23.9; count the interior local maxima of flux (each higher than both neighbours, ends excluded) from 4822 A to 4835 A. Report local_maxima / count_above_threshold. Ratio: 1.33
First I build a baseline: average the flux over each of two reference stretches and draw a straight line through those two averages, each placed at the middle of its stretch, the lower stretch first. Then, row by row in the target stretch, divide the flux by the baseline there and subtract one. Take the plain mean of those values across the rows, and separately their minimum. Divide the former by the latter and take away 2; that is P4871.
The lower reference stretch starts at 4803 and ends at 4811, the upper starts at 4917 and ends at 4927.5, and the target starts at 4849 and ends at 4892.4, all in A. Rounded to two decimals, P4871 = -2.39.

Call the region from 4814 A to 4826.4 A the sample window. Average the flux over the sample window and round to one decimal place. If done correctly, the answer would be 23.7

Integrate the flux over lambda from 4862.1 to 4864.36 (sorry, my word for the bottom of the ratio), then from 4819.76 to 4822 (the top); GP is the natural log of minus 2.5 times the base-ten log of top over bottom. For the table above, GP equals -0.3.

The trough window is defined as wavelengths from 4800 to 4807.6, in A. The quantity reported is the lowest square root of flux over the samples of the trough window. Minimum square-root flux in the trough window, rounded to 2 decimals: 4.67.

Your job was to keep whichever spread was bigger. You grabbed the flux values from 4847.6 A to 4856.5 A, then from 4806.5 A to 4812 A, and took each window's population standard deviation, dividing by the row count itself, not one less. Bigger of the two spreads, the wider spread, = 2.3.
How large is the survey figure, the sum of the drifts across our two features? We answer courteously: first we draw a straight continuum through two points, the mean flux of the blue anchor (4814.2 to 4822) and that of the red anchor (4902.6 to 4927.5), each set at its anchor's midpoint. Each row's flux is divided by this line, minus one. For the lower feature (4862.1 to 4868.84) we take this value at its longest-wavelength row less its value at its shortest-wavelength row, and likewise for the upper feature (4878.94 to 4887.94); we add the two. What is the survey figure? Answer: -1.29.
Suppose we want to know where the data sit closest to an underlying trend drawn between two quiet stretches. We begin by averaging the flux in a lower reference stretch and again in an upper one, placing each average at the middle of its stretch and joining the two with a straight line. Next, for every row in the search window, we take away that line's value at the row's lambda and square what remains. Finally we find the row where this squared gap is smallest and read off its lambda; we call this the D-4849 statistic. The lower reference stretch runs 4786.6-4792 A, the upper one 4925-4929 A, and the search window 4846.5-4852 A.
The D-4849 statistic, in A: 4847.03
